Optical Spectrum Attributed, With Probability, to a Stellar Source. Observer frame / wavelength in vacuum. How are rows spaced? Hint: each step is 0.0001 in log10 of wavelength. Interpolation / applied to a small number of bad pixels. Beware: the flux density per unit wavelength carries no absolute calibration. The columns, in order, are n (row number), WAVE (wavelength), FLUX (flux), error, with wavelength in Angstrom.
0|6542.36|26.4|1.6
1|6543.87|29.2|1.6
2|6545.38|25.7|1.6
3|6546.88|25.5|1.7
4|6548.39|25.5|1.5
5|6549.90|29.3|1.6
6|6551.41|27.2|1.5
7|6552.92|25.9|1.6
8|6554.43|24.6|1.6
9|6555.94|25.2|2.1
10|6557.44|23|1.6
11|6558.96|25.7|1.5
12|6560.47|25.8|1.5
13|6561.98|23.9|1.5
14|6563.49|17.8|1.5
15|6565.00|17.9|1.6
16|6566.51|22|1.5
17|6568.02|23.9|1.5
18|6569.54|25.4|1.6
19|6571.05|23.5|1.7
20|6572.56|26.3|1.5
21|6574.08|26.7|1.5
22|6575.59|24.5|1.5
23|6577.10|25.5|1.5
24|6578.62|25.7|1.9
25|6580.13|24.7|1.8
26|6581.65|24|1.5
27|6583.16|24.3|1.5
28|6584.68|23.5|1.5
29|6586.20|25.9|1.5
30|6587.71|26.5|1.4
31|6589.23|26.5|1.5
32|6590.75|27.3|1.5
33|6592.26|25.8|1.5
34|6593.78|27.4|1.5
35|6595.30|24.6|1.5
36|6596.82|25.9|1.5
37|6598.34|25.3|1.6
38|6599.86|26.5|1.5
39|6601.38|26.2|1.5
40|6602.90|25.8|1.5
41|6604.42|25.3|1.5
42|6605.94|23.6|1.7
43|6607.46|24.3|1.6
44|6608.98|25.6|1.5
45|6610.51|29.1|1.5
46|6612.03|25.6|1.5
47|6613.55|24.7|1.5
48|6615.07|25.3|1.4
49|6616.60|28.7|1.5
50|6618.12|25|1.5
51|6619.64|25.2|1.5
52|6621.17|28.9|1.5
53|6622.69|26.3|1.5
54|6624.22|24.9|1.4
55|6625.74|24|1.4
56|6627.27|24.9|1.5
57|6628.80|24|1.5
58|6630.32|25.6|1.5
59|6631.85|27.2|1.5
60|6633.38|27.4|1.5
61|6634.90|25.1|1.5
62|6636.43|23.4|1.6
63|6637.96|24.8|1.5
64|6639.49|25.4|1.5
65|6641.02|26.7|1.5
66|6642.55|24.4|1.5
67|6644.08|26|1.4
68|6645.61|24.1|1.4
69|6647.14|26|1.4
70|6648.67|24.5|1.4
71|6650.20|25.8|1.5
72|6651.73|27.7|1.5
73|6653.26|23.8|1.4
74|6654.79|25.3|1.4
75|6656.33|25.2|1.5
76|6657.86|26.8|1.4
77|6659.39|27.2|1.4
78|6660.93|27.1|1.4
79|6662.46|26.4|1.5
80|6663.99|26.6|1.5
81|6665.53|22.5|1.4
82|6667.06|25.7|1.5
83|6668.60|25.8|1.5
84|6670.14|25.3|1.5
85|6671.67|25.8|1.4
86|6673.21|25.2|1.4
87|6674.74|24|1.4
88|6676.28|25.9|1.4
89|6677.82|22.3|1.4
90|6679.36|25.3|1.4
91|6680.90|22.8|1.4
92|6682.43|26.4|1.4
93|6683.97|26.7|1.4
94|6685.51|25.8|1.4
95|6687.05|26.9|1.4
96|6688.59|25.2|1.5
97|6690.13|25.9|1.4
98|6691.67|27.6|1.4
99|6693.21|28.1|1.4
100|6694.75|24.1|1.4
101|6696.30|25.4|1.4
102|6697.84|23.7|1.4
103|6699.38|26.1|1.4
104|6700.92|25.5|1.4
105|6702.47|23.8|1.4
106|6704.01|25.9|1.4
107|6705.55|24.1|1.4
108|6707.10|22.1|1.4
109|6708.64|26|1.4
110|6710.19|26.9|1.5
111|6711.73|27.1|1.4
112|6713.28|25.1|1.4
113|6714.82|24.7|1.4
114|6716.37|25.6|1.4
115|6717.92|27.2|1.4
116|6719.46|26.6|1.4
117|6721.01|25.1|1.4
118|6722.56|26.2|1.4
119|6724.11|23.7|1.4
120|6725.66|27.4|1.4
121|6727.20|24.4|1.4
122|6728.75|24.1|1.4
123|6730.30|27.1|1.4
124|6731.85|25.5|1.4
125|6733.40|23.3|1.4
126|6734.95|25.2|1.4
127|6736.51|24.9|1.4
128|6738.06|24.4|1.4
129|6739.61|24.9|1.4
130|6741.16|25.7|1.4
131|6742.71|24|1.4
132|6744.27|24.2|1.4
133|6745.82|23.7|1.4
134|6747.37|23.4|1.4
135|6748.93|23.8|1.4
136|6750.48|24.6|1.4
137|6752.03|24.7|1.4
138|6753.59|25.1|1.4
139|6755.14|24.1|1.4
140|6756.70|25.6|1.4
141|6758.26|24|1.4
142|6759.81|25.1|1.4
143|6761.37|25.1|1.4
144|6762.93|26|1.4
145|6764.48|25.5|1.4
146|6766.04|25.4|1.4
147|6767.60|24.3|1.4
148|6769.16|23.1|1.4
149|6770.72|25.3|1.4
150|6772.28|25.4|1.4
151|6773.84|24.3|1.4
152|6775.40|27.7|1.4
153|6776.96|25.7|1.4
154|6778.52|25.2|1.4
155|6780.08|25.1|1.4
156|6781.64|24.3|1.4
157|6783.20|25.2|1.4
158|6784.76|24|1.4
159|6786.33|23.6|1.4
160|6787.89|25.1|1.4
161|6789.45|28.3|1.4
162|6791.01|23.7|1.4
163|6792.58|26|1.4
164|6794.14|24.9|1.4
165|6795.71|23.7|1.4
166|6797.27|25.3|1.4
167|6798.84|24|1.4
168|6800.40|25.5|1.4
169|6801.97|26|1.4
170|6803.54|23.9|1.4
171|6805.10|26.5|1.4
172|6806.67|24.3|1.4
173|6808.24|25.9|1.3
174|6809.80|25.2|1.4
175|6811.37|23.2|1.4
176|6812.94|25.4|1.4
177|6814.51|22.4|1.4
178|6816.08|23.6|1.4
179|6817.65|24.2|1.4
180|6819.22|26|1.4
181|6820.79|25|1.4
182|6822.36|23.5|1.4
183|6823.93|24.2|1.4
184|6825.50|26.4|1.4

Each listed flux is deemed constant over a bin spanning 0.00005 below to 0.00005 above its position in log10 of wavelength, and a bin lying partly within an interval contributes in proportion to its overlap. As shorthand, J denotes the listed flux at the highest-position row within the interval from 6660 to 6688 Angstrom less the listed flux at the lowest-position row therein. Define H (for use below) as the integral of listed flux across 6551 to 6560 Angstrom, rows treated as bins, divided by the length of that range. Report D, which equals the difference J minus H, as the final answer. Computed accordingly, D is -25.4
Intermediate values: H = 25.2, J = -0.2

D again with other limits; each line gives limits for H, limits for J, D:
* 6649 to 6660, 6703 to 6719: -24.6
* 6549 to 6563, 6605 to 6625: -24.2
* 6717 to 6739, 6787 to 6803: -24.5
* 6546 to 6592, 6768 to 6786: -23.9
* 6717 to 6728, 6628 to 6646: -25.7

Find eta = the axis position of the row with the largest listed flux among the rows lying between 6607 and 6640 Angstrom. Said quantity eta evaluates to 6610.51 Angstrom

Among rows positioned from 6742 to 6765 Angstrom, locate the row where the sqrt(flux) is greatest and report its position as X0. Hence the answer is 6762.93 Angstrom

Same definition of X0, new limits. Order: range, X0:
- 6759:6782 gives 6775.40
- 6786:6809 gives 6789.45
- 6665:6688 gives 6687.05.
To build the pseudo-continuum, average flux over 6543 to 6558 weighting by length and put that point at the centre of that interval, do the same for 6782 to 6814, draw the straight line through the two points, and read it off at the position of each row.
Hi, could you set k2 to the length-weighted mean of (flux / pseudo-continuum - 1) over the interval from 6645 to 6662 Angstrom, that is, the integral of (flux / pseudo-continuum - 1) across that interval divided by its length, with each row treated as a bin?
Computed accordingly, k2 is 0.006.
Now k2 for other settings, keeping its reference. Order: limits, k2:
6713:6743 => -0.001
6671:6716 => -0.005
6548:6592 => -0.050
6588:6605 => 0.005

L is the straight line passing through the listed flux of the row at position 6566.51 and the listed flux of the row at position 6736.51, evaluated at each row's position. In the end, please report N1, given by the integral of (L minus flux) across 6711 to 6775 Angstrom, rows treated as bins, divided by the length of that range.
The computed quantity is 0.0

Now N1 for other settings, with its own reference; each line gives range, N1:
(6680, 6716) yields -1.2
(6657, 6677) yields -2.0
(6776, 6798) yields 0.7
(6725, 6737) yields -0.4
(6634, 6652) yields -2.0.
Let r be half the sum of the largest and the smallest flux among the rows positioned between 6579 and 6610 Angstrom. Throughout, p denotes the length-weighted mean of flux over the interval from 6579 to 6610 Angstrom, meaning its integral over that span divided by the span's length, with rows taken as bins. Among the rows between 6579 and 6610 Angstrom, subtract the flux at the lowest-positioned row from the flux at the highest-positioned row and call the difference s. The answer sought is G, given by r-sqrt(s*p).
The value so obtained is 20.7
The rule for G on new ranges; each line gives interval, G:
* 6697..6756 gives 21.6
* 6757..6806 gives 17.8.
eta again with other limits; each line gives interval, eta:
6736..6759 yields 6741.16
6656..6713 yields 6693.21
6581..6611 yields 6610.51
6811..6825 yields 6819.22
